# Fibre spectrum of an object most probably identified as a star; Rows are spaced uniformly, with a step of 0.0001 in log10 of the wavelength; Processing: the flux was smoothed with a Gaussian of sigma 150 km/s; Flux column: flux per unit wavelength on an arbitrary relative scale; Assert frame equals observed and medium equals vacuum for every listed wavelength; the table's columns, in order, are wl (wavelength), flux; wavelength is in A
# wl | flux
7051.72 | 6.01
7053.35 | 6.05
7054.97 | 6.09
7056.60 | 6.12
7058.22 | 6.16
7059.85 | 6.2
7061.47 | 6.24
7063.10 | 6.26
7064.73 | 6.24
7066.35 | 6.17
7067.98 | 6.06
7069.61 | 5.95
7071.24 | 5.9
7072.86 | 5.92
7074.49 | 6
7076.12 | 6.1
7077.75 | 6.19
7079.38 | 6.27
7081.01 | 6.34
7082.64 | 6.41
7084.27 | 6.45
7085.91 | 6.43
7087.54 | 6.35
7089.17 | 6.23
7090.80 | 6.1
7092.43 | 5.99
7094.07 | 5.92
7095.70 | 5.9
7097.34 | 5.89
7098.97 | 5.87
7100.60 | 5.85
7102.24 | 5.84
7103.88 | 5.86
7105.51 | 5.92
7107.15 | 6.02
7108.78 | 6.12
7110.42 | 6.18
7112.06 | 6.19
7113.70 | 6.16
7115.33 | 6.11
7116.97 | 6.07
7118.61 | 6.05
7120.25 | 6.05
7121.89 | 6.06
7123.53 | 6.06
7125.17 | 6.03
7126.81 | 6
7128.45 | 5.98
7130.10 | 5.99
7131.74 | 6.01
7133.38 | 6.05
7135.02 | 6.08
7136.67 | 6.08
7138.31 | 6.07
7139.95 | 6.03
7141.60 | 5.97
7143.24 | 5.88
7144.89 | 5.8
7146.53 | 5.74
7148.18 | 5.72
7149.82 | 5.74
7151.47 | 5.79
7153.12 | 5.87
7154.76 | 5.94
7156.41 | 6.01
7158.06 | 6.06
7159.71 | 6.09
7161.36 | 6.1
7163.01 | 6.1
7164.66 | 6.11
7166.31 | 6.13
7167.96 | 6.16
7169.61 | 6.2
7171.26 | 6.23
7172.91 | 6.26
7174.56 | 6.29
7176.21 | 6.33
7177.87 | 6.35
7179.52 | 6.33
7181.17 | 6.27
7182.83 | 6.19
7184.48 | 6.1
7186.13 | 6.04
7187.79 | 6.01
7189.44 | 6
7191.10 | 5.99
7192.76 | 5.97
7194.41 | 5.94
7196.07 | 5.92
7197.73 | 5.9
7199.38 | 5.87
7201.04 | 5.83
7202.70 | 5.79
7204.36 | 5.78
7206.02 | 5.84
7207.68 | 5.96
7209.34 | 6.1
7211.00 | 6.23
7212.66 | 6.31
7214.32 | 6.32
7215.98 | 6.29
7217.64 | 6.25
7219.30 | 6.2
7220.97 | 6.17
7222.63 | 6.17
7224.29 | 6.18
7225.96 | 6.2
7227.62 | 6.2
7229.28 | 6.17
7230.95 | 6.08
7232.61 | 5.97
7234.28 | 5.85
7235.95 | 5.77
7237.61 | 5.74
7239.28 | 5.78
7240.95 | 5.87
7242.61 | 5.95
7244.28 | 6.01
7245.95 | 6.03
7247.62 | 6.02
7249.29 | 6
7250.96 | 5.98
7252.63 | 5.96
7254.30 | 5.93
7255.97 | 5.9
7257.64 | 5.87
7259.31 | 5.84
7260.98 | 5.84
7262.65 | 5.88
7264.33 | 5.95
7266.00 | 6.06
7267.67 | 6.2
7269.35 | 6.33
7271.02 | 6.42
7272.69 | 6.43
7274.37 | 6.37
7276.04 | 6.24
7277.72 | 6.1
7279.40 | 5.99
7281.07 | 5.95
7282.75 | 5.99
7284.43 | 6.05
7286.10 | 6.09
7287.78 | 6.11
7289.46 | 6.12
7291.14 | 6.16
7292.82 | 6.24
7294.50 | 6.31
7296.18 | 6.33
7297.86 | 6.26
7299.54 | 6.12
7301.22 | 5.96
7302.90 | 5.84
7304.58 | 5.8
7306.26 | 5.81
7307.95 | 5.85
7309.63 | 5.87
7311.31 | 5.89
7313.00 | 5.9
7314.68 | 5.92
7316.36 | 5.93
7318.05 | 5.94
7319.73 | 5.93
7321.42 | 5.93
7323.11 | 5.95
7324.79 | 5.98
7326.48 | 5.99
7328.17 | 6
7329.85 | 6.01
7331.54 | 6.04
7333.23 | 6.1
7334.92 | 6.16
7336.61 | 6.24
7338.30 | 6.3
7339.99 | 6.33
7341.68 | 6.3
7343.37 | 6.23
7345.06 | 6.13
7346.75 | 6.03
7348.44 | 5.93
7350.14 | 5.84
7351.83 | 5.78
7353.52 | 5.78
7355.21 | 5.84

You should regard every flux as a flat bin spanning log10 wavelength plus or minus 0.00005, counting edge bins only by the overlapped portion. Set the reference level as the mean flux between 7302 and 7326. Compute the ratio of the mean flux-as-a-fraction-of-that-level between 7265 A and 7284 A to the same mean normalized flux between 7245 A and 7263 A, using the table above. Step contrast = 1.04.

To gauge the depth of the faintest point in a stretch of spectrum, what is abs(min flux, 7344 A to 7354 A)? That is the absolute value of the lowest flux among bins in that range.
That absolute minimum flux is 5.78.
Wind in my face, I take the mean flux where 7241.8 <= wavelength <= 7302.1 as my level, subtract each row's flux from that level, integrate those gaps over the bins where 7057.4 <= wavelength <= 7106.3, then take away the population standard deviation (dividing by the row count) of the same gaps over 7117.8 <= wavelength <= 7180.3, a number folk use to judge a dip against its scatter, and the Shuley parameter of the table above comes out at -1.0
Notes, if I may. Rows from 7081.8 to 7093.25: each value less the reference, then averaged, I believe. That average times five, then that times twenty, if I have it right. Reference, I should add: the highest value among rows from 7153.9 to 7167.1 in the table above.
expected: 15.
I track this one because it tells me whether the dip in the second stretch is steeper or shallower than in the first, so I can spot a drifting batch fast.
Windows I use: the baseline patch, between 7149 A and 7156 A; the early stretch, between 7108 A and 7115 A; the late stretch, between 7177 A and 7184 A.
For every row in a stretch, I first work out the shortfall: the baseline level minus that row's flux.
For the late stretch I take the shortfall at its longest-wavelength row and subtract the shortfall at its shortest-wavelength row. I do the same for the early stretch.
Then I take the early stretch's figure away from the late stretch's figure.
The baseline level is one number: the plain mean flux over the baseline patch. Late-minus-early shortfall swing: 0.20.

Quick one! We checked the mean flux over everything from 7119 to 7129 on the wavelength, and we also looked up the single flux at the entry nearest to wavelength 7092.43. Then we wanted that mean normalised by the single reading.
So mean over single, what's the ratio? 1.007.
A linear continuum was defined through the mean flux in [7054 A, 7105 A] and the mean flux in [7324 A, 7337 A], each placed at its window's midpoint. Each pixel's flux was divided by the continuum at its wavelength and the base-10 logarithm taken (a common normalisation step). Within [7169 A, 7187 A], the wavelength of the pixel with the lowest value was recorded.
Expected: 7186.13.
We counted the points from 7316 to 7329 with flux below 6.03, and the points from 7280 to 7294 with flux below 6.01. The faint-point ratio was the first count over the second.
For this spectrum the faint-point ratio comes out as 4.0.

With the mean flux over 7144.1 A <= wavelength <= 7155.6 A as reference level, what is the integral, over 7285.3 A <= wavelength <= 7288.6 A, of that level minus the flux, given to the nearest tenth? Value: -1.0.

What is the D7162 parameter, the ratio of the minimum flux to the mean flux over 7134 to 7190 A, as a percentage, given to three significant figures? 94.4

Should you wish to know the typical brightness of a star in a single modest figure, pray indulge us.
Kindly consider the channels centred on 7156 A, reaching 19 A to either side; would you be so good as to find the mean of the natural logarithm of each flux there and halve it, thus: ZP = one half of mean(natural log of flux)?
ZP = 0.897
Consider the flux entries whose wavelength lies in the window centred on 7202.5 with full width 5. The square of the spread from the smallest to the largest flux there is 0.0025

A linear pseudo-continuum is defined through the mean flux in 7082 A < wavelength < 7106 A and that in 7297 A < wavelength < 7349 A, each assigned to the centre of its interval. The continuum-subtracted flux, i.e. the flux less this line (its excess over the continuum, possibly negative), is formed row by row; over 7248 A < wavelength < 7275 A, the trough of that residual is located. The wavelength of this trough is 7259.31 A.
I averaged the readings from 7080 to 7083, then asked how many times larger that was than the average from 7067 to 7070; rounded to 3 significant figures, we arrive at 1.06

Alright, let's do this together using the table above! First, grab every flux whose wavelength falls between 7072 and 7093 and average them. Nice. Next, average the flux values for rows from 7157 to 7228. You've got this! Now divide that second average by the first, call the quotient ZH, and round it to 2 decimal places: 0.98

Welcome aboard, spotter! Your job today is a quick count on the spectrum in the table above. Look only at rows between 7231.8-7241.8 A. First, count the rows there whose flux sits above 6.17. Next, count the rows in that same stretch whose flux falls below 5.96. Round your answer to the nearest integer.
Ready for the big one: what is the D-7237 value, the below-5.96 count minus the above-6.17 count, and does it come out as 5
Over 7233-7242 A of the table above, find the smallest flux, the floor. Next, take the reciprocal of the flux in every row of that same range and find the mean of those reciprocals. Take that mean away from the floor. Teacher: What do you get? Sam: 5.57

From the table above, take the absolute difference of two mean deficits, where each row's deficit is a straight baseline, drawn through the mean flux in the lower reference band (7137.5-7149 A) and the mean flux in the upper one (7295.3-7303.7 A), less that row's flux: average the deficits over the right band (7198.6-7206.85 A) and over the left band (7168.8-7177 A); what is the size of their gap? 0.48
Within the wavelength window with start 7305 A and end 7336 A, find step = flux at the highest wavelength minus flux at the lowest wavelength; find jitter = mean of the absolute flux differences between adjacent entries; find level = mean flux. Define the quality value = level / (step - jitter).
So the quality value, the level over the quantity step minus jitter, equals 18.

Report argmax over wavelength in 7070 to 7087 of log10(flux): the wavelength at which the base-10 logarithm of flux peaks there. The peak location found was 7084.27 A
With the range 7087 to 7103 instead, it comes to 7087.54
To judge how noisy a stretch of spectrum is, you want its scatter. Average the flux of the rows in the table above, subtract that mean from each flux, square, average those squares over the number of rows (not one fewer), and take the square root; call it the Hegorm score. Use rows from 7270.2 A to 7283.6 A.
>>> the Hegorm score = 0.19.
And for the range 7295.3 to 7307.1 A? 0.20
